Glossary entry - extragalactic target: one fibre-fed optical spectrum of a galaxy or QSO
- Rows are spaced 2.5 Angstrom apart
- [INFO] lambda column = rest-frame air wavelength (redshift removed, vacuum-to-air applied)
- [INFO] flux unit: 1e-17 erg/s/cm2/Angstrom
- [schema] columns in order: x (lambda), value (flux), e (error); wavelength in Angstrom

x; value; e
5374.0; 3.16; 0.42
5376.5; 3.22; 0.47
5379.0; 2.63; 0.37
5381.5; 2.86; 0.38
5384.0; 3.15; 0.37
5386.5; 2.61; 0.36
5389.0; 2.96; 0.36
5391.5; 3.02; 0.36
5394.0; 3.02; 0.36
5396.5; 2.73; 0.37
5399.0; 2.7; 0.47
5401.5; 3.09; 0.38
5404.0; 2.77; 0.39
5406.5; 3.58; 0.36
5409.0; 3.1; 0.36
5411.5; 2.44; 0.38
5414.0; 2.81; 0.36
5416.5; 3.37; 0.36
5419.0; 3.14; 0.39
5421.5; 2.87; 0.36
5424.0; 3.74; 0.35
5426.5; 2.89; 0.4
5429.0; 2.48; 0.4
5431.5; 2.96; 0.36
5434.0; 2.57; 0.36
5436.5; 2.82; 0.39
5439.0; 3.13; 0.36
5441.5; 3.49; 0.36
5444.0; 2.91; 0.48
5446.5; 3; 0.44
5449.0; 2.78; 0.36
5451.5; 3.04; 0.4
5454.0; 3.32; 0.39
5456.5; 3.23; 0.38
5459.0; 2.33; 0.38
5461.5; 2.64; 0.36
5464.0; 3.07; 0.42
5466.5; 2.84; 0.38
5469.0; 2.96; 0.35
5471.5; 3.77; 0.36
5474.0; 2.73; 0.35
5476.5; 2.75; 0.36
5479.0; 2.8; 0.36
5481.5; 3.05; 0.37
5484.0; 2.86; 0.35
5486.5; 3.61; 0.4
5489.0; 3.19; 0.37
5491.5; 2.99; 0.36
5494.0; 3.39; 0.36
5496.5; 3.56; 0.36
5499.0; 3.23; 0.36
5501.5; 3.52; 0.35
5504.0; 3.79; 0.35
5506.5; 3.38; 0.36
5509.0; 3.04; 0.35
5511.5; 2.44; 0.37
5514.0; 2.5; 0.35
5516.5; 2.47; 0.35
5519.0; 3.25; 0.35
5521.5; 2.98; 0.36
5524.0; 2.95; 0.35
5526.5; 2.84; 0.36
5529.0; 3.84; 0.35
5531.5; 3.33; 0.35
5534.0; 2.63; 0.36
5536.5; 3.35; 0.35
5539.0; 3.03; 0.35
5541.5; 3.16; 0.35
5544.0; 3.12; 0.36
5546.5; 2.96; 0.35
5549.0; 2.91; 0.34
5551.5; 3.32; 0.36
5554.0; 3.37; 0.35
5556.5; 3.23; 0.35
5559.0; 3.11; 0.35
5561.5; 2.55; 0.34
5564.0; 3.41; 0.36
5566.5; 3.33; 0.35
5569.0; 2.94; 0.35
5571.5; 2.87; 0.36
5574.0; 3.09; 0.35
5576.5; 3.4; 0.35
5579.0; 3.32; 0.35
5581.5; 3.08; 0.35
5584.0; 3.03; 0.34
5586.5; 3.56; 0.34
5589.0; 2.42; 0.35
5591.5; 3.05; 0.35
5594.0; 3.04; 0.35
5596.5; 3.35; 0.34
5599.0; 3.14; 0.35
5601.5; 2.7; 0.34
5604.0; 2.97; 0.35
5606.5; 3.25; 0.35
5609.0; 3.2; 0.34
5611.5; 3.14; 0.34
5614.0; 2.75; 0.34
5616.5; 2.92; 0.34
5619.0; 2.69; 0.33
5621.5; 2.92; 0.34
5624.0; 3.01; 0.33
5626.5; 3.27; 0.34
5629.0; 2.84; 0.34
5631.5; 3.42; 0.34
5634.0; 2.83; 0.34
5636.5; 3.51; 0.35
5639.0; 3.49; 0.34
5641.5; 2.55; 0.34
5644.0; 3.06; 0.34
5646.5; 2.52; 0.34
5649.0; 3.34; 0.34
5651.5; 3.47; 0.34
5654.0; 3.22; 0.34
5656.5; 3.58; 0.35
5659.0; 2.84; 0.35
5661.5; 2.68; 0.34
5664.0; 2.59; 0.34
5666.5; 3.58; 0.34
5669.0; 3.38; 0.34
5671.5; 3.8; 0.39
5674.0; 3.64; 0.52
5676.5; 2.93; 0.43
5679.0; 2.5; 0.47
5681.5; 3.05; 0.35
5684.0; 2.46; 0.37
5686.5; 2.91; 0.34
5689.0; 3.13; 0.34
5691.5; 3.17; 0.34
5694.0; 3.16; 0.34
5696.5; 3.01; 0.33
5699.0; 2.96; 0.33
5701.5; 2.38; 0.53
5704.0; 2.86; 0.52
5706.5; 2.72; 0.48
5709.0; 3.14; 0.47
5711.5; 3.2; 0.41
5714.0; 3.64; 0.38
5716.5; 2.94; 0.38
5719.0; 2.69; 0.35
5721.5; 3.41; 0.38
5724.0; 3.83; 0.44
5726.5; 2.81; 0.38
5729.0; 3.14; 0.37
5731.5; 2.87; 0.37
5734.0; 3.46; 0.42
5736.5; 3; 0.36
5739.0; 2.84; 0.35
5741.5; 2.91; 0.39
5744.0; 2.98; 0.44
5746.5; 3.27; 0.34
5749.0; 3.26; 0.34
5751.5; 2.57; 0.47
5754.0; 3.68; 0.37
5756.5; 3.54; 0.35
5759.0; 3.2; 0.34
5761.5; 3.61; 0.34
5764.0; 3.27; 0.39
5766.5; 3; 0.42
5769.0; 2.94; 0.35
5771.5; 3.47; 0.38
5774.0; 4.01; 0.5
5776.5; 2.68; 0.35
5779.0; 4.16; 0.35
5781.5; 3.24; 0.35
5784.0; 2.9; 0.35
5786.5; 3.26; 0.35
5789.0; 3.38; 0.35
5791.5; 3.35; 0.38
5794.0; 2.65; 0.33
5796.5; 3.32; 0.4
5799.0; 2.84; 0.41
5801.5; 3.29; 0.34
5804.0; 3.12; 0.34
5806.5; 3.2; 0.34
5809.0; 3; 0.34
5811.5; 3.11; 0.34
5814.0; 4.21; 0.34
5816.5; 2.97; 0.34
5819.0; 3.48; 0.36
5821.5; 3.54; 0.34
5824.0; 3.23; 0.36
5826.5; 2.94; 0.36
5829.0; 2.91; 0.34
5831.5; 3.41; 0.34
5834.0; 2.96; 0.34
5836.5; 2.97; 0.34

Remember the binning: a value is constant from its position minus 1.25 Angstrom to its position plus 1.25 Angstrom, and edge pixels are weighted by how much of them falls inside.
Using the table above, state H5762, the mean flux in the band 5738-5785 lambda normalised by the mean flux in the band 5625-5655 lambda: 1.04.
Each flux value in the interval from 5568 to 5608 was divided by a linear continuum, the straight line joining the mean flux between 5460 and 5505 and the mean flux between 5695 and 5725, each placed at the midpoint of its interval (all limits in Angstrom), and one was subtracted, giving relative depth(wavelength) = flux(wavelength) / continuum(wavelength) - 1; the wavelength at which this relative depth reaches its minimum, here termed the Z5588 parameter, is 5589.0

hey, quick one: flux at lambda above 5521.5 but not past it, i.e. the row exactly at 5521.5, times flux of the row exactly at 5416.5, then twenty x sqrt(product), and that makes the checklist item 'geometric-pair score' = 63.4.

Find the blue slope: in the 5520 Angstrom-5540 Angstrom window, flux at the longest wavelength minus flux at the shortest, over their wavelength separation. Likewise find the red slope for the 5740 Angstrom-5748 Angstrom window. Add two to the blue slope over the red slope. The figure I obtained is 2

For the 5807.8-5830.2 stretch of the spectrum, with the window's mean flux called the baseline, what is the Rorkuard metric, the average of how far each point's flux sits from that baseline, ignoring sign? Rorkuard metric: 0.319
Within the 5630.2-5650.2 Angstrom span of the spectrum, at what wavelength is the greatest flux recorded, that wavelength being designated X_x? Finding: 5636.5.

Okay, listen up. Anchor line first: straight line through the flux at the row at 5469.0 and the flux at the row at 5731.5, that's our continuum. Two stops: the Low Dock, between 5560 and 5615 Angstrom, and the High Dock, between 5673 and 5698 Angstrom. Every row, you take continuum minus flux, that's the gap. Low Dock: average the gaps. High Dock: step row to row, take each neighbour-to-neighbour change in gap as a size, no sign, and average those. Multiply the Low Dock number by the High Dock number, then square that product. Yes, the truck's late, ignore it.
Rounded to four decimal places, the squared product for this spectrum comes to 0.0029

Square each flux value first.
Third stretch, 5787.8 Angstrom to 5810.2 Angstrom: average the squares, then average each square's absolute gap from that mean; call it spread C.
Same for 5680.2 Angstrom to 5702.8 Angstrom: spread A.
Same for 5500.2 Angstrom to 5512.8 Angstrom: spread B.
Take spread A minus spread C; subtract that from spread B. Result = 2.5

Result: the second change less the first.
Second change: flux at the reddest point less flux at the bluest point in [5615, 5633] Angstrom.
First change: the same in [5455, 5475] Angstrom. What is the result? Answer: 1.0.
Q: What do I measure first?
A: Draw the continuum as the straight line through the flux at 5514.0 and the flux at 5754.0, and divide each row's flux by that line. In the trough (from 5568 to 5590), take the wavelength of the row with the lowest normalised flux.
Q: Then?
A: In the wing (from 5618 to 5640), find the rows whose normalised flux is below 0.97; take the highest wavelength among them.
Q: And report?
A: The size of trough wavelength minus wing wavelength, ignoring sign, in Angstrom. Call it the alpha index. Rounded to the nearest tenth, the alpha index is 45.0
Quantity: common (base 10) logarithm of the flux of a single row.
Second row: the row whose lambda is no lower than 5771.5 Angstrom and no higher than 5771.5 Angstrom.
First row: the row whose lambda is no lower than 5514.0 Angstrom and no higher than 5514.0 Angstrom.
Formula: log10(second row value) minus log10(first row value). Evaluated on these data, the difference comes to 0.14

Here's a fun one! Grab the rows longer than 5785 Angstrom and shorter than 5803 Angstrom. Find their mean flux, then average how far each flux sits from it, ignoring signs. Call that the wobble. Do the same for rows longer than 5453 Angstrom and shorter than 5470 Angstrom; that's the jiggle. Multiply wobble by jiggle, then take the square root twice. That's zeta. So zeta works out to 0.50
